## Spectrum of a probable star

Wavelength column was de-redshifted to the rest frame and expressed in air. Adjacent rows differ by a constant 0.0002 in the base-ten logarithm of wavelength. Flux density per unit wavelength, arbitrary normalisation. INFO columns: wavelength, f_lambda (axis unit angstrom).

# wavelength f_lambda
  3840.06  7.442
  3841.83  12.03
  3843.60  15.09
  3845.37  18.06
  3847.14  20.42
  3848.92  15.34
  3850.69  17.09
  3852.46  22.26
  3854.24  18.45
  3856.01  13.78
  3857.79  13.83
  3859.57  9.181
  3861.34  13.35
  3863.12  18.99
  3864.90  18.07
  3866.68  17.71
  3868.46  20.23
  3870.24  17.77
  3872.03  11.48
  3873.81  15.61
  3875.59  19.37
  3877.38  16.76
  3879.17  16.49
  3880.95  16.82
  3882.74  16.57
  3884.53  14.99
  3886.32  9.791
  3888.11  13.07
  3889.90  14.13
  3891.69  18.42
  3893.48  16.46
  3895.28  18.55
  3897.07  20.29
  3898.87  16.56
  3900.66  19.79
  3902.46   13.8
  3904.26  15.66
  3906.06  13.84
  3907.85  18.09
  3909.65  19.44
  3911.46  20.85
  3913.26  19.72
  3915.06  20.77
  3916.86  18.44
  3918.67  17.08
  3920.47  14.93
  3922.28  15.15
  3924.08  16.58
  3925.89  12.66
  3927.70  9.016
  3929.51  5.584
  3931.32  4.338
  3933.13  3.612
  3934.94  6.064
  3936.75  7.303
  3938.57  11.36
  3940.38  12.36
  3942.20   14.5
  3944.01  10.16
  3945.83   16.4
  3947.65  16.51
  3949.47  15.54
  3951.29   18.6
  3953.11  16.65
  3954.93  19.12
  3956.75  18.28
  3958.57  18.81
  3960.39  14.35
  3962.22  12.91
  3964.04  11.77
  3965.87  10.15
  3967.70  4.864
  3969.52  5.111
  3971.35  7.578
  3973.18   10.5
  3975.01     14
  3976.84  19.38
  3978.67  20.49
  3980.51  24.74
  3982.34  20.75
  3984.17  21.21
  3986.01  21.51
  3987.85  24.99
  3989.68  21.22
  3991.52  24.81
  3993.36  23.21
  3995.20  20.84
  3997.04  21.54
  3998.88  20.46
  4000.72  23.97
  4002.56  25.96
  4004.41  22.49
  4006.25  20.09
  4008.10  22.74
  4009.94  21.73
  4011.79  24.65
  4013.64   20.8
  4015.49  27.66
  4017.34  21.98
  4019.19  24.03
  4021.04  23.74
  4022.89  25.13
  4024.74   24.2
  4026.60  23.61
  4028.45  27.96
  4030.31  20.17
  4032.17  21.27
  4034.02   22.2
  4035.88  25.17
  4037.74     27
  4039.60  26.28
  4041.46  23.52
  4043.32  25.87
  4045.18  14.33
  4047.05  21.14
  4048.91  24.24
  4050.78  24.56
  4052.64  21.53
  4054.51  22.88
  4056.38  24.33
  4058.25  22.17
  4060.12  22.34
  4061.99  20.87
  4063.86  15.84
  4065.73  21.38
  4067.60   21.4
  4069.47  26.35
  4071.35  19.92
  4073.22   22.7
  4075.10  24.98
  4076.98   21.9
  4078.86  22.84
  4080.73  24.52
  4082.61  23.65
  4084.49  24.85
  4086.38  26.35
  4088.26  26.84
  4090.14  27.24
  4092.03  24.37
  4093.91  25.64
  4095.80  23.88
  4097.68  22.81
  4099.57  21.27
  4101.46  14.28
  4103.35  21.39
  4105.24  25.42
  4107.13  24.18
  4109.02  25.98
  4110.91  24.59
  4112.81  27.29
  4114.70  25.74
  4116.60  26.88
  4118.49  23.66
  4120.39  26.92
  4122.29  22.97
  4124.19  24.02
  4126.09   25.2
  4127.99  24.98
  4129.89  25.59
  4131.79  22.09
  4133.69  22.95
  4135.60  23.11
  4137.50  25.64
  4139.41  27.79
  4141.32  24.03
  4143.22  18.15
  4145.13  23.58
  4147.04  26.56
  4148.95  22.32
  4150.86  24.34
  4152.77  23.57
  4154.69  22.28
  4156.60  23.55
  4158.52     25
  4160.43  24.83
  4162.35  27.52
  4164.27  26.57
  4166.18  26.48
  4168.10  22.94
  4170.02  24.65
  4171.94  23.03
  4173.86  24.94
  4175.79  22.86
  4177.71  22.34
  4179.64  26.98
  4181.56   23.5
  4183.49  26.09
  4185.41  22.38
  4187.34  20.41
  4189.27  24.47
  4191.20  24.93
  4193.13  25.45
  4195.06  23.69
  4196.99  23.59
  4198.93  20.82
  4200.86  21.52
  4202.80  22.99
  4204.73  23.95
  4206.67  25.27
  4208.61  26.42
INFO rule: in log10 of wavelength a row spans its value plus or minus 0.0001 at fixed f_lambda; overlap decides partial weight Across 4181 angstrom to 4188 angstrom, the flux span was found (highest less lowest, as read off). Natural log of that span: 1.7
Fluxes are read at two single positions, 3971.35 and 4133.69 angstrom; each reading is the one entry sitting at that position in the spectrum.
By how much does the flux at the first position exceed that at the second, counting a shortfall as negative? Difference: -15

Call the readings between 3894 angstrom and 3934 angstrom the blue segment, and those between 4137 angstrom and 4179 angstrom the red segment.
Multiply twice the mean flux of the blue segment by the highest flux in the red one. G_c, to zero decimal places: 846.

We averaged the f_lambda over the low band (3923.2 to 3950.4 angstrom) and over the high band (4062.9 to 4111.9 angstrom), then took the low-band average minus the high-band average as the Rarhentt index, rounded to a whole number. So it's -12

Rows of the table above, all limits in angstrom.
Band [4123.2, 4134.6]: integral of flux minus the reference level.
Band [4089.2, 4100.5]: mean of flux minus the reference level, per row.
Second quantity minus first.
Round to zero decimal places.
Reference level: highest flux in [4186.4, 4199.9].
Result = 14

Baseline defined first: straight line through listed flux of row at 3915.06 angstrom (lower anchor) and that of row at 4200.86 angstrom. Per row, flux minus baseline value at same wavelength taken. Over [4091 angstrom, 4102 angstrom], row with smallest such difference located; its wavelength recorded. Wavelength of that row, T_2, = 4101.46 angstrom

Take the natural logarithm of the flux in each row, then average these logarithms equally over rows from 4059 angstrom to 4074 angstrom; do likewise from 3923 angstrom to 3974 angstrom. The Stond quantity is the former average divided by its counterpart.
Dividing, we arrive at 1.29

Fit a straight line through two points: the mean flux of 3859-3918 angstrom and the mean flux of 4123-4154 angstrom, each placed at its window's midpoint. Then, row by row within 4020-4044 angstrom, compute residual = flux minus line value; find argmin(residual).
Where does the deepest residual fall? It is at 4030.31 angstrom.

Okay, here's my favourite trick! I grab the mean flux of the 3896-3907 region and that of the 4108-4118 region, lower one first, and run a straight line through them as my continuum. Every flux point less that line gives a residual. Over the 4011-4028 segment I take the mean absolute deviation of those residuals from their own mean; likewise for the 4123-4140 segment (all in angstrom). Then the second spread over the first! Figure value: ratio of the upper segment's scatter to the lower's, 1.04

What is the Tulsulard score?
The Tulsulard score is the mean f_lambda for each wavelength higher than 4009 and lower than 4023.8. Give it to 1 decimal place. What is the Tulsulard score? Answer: 23.7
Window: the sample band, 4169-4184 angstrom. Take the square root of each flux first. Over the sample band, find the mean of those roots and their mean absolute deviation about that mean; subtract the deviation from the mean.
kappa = 4.8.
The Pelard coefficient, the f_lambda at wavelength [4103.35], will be 21.39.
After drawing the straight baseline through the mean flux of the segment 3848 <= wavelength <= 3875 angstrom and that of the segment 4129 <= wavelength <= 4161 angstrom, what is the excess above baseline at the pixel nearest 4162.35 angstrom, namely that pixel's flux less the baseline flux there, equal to 3.2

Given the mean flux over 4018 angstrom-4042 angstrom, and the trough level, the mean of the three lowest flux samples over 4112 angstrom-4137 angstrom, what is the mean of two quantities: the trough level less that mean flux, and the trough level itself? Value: 10.6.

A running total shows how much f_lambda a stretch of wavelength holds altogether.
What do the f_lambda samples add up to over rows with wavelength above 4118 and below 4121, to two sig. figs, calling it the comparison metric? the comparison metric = 51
